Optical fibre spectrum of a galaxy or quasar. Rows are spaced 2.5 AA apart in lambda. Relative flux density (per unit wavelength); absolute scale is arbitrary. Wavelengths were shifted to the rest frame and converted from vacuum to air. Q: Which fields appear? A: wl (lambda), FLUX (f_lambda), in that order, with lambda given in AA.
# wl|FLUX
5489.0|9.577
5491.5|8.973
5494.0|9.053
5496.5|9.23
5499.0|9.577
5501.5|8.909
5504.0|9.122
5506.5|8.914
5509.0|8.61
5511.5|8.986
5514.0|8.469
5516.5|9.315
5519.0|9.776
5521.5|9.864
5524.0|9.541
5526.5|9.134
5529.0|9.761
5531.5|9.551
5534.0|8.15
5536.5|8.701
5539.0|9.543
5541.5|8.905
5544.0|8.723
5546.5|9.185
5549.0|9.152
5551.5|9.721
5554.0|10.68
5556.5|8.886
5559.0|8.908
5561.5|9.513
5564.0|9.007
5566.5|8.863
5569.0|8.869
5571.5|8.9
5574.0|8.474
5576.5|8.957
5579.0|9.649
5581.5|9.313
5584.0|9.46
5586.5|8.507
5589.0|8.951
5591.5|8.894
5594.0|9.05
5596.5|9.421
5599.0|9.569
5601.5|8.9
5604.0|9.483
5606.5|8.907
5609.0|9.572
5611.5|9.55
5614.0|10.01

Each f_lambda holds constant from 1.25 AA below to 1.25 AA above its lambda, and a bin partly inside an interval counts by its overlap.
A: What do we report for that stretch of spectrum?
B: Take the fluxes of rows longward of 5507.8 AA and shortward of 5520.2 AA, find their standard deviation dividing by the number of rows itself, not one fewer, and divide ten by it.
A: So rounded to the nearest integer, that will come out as 21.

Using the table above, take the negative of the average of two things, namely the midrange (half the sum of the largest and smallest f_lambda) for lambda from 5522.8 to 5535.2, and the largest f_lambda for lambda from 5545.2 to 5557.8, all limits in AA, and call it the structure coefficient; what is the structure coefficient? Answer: -9.82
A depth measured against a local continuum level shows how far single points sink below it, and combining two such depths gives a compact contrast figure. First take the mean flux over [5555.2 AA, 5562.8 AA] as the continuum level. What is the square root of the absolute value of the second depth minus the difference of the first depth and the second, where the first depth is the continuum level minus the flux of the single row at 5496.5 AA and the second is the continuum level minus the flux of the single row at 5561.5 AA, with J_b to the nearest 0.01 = 0.83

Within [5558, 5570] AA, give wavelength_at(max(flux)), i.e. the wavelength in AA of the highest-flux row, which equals 5561.5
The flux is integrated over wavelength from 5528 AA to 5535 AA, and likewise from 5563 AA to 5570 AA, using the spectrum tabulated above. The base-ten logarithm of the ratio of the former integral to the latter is 0.012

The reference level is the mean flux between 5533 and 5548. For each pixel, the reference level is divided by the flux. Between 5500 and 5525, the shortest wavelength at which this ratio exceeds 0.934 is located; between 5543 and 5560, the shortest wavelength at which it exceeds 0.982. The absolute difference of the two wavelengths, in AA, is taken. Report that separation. 42.5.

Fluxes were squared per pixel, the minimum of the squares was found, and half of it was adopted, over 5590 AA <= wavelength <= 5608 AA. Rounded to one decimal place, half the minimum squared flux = 39.6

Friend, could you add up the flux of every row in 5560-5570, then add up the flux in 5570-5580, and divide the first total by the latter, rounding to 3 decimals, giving 1.008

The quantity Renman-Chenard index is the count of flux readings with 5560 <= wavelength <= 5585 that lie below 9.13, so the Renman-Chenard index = 6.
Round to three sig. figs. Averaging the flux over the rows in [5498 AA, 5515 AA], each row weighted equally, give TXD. 8.94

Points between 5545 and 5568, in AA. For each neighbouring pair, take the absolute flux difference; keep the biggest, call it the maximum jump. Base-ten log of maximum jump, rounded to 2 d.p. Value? 0.25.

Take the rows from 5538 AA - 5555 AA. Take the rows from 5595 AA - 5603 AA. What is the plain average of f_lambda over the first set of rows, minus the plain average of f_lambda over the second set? 0.1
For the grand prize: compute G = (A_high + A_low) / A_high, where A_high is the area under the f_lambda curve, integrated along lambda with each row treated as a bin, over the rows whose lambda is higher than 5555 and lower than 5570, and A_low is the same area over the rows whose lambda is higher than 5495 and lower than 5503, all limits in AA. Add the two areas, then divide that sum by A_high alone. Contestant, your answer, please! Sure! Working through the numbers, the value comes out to 1.5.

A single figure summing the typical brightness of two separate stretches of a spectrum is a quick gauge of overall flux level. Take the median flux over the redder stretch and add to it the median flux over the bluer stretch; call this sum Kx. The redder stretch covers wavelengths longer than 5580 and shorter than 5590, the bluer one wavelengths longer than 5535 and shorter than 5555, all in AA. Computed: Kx 18.3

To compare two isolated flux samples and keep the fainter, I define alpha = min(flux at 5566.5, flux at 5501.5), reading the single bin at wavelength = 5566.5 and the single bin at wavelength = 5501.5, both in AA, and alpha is 8.86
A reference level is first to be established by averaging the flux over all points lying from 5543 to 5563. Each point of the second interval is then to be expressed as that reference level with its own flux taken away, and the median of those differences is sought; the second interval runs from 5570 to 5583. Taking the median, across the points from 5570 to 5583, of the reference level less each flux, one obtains 0.39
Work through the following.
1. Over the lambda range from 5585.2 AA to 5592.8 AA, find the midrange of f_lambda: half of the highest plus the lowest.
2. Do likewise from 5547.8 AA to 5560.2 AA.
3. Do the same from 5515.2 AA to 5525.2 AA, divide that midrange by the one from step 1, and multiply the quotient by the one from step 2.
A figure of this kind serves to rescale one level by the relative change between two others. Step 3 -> 10.7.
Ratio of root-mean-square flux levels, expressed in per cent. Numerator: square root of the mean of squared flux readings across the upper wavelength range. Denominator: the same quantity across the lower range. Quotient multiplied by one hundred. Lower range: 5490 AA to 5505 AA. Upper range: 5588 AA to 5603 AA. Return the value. 100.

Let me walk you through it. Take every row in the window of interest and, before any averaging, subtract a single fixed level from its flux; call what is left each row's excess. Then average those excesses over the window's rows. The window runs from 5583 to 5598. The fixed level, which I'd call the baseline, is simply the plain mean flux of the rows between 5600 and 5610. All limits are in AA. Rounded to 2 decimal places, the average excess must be -0.17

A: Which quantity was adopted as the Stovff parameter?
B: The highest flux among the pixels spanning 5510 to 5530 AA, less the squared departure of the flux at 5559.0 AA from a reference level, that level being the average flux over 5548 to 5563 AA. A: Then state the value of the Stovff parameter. 9.5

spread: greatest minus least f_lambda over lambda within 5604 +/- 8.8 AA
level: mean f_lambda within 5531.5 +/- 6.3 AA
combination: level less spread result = 8.39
